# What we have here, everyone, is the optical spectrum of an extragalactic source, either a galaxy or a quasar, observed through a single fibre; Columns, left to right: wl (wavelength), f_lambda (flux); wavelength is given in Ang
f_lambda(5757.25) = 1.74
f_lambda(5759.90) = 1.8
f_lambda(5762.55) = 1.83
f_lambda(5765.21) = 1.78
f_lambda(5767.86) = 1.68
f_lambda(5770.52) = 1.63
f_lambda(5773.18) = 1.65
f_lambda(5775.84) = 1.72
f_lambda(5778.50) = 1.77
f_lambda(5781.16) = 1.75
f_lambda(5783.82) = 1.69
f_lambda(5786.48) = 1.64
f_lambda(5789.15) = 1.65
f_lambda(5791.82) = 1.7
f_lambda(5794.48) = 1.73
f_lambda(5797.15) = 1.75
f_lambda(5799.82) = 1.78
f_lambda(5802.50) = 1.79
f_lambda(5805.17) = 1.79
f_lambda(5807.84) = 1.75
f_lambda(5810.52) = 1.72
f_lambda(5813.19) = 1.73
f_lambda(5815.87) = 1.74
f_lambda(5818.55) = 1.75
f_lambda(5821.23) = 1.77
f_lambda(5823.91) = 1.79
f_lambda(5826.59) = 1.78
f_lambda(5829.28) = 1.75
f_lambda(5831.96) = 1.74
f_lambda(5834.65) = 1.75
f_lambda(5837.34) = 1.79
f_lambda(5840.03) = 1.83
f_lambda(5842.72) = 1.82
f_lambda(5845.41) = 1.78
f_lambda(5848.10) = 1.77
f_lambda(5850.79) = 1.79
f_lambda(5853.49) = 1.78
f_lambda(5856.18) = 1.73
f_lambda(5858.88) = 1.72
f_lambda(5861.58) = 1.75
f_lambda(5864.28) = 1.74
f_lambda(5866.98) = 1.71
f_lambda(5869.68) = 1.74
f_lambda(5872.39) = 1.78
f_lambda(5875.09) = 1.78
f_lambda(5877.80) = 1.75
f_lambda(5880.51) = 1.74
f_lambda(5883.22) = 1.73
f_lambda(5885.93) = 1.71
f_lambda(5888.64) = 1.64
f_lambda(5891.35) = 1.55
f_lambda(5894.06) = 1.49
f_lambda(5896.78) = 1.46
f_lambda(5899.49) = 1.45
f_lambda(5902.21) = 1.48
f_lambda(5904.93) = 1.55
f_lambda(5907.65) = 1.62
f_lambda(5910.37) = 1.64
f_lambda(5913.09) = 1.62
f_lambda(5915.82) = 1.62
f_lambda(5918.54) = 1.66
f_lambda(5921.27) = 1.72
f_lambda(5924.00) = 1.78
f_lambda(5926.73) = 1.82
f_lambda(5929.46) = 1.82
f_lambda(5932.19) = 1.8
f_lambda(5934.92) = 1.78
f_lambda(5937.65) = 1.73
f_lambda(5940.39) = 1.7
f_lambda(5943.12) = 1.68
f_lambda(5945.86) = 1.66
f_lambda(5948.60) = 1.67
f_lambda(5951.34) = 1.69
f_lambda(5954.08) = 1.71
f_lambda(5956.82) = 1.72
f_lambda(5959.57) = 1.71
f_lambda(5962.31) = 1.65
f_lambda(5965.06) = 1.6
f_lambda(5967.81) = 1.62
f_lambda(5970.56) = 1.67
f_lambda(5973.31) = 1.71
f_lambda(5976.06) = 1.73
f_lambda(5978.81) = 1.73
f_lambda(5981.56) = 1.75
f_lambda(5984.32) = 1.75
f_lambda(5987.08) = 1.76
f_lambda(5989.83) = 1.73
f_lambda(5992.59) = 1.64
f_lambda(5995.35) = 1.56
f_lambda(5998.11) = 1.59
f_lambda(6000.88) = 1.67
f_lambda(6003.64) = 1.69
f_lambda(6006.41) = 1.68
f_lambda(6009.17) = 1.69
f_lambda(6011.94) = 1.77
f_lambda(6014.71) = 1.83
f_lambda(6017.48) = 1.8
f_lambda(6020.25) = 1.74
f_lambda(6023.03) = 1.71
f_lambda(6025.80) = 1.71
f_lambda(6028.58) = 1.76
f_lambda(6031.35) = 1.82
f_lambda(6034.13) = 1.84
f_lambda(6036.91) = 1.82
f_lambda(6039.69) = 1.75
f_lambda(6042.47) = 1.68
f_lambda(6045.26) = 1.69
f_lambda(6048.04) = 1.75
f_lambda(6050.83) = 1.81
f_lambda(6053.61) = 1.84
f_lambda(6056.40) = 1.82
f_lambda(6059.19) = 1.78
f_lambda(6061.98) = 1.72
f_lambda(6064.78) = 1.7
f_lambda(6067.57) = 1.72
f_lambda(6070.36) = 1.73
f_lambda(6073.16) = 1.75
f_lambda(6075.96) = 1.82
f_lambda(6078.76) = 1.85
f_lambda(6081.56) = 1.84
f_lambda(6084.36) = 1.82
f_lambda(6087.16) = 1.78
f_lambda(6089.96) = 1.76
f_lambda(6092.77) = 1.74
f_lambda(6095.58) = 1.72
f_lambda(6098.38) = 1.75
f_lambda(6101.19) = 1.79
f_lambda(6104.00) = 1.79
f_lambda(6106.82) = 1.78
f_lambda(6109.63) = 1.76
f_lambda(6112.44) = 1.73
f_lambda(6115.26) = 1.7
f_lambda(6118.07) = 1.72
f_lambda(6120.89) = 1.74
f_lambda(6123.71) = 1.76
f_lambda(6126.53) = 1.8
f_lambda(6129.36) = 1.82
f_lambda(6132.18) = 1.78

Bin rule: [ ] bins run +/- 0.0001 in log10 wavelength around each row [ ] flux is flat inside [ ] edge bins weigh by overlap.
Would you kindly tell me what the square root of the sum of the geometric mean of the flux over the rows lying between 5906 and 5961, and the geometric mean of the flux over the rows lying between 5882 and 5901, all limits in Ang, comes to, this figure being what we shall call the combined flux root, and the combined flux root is 1.811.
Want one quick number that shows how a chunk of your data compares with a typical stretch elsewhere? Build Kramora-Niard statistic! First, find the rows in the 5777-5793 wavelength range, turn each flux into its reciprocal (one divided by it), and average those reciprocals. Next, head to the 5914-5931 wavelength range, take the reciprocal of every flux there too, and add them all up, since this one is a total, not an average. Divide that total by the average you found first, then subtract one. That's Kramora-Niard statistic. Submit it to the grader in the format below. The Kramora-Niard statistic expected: 4.88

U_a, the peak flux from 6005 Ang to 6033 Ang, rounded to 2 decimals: 1.83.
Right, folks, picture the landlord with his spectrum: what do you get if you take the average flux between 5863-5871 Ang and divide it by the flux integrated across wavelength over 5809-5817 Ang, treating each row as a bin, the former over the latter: 0.125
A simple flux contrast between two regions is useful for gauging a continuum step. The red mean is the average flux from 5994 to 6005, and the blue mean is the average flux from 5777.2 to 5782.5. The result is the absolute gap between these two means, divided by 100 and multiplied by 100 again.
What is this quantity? 0.13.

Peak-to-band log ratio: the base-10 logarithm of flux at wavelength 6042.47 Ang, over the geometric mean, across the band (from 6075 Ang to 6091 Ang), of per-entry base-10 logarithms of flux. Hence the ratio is 0.87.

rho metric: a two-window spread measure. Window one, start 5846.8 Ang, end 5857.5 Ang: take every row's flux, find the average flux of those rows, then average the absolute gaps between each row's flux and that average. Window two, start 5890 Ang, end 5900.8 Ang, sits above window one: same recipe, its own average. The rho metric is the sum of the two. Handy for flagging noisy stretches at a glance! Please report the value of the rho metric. 0.051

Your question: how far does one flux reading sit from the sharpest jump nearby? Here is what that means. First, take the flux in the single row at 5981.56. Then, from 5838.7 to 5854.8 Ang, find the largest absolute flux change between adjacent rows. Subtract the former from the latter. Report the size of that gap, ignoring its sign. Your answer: 1.710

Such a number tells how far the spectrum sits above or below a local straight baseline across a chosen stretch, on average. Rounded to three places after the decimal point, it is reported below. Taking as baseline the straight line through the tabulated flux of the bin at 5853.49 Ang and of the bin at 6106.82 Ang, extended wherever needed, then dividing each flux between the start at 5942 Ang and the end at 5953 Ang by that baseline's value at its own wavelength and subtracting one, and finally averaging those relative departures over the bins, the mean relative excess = -0.059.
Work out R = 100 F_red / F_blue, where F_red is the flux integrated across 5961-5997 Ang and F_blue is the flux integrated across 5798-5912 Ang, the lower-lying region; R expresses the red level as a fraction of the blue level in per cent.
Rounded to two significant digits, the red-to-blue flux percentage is 31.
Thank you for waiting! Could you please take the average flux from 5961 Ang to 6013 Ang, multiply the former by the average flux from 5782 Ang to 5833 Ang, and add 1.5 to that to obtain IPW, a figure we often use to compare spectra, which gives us 4.43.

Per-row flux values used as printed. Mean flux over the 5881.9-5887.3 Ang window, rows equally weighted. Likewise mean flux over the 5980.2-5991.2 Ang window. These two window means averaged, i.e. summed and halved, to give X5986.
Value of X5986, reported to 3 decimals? 1.734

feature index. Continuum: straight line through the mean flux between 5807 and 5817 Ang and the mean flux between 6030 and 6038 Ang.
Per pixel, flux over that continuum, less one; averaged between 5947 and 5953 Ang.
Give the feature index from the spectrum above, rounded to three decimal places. -0.062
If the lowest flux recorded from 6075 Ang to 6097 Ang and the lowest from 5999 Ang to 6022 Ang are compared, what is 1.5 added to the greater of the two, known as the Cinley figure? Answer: 3.22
